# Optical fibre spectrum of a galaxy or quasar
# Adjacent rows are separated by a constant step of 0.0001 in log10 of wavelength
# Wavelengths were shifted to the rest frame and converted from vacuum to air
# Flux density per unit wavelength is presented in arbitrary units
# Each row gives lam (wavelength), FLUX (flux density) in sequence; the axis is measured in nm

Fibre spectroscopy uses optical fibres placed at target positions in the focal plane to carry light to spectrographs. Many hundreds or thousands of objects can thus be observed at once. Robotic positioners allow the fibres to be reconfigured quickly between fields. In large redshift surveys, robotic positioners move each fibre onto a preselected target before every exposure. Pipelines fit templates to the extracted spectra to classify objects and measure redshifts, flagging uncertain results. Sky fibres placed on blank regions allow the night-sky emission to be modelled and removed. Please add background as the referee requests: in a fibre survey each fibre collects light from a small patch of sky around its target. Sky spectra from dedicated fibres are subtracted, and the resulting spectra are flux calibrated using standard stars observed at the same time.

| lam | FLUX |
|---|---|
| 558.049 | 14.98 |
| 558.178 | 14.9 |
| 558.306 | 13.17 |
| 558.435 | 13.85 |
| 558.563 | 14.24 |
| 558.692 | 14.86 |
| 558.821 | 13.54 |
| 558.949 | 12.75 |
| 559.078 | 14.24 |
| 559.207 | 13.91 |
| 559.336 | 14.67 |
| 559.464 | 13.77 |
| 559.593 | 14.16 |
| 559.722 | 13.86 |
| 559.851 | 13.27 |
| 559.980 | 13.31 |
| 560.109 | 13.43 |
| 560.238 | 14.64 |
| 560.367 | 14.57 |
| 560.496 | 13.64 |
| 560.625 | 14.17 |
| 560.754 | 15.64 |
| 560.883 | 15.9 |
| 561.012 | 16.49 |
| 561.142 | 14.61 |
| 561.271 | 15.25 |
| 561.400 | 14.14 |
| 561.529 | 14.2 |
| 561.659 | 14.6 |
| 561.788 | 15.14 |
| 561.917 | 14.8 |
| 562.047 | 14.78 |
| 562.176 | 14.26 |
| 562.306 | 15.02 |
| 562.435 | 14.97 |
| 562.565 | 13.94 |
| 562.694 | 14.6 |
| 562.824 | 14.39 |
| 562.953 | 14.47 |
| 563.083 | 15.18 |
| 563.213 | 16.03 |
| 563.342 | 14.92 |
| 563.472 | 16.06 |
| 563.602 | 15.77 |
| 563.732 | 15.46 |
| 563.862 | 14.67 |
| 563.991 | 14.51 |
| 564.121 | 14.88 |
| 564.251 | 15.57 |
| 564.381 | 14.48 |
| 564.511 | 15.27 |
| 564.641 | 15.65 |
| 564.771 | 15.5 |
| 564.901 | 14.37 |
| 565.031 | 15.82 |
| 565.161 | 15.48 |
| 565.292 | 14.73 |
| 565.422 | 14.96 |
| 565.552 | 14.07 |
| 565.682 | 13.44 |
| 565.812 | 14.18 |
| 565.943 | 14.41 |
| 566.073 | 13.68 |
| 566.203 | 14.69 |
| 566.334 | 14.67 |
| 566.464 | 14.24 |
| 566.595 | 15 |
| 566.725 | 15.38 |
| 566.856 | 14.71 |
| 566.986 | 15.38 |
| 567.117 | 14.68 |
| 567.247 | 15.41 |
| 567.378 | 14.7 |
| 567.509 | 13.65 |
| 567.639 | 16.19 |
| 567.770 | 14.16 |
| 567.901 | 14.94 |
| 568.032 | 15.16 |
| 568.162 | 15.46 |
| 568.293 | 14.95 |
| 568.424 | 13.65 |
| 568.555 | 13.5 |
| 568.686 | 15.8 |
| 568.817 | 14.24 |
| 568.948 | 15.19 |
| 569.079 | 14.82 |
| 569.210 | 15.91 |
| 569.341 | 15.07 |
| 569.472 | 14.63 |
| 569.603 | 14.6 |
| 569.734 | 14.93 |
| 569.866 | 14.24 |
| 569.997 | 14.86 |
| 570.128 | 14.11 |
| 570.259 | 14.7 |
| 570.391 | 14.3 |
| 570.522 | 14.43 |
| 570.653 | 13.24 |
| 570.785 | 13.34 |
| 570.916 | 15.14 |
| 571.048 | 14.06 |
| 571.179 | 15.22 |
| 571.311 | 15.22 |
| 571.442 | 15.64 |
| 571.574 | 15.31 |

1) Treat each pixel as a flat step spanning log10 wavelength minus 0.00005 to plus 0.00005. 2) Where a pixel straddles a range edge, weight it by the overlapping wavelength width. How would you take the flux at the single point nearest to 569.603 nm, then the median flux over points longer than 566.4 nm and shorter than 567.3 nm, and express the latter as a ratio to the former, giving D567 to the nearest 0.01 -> 1.03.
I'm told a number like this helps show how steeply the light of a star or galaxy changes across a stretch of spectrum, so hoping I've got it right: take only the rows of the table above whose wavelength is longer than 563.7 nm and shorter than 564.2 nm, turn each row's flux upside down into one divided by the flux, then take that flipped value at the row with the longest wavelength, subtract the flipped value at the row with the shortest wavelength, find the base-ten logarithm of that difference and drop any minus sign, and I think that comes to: 2.60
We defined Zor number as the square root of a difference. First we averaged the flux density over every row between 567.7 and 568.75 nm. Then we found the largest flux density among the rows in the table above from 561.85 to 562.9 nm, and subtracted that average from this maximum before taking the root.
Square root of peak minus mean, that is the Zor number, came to 0.56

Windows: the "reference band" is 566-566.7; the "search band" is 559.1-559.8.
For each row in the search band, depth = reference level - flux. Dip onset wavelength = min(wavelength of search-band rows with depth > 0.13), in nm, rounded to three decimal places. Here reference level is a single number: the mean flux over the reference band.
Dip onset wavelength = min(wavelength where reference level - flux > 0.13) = 559.207 nm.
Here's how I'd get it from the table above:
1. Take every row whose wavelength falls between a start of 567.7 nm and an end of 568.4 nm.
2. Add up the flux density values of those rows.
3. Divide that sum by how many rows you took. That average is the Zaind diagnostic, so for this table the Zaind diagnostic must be 14.9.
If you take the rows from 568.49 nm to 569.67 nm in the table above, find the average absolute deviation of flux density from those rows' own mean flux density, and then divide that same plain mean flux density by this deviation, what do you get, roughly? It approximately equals 26.5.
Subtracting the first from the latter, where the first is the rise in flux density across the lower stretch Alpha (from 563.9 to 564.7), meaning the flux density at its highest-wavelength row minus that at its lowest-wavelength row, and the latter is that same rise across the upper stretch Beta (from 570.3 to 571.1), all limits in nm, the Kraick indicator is -1.4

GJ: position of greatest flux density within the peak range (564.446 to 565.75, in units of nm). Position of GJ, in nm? 565.031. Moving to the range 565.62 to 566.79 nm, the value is 566.725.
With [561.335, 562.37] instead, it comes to 561.788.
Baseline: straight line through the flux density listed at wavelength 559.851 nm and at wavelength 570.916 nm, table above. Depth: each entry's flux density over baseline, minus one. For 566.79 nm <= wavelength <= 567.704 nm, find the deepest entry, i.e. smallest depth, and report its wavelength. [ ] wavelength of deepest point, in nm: 567.509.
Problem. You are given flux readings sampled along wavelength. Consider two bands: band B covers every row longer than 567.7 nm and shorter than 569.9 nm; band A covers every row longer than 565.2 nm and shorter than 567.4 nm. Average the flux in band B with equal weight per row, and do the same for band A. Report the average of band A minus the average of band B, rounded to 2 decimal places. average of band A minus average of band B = -0.17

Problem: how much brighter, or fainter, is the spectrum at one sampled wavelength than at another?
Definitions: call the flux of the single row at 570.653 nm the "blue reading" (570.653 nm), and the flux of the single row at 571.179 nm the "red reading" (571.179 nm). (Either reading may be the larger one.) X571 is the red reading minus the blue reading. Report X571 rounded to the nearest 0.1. 2.0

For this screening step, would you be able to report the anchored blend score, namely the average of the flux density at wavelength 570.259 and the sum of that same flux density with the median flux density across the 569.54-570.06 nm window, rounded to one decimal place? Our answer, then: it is 22.1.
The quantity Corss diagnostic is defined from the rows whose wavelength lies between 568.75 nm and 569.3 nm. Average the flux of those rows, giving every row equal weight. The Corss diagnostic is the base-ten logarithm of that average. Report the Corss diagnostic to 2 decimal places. 1.18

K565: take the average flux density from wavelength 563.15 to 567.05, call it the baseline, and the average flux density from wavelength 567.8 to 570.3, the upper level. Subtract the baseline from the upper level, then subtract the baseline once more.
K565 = -15.1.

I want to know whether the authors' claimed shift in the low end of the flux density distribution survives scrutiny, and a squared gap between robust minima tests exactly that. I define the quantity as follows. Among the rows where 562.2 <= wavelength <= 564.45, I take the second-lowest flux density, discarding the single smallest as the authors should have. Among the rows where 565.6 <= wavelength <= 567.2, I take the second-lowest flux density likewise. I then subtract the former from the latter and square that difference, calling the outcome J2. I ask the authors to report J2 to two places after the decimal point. 0.50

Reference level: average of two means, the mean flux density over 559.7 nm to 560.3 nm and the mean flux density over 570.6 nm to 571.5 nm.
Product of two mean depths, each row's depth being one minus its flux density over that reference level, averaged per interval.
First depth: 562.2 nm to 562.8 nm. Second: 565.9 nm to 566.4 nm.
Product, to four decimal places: 0.0006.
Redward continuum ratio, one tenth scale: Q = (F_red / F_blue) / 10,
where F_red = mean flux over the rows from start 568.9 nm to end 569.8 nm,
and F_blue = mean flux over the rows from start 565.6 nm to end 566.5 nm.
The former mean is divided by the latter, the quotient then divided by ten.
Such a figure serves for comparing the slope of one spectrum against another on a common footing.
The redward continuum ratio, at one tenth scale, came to 0.1059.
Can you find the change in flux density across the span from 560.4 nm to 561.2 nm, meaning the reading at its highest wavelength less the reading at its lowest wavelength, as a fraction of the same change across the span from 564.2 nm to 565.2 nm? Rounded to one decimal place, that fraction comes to -10.8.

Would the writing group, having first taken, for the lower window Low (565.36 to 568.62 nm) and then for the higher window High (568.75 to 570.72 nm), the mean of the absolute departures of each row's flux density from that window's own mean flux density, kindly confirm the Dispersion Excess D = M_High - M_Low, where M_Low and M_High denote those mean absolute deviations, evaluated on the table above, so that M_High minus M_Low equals -0.15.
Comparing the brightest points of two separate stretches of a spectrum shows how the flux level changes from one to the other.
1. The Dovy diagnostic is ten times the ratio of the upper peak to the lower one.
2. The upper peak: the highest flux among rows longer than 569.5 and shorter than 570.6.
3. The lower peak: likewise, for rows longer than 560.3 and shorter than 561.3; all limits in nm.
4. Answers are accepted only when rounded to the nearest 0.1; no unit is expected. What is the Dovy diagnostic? 9.1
